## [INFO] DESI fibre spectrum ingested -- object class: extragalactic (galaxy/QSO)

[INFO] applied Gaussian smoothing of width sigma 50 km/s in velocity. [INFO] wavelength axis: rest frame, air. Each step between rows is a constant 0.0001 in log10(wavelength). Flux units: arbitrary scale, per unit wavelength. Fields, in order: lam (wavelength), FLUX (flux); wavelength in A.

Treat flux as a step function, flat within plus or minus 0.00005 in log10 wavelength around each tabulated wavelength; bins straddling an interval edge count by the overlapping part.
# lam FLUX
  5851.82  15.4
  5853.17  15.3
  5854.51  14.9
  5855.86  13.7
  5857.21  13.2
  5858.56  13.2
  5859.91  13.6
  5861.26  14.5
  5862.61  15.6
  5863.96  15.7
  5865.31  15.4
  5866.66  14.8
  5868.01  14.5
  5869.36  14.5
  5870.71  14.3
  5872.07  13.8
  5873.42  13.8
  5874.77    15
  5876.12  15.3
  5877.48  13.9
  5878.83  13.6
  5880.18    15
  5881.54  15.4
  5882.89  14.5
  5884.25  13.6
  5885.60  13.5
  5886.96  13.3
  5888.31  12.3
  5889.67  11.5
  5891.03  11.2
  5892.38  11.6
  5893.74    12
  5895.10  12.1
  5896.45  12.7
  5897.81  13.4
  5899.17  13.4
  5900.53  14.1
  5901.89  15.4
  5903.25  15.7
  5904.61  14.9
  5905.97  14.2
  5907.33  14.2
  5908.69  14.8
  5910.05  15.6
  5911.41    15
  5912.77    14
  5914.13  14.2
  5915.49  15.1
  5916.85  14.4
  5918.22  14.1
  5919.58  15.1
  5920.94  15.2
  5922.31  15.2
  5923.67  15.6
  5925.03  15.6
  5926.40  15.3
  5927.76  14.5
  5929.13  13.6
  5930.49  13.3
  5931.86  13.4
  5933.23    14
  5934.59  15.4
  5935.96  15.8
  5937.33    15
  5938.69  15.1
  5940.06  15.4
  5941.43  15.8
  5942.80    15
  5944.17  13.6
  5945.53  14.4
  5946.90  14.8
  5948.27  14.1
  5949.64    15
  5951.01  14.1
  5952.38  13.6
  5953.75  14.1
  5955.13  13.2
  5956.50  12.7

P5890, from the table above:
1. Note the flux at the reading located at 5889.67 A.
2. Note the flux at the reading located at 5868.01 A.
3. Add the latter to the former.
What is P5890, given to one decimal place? 26.0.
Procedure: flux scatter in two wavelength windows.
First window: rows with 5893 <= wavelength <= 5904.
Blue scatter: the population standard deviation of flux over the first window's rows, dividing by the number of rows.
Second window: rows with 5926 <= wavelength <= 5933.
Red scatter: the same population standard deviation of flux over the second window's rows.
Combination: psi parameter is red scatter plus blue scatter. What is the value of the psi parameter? 2.07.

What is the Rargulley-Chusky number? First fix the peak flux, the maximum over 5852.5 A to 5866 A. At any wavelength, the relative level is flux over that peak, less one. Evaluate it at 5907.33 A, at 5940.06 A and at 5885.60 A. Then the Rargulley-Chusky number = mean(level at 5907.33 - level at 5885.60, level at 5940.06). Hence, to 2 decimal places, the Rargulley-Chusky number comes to 0.01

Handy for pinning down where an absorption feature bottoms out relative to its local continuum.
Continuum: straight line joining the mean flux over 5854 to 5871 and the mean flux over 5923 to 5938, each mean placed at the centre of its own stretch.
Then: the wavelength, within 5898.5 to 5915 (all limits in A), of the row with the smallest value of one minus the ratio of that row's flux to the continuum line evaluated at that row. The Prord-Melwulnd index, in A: 5903.25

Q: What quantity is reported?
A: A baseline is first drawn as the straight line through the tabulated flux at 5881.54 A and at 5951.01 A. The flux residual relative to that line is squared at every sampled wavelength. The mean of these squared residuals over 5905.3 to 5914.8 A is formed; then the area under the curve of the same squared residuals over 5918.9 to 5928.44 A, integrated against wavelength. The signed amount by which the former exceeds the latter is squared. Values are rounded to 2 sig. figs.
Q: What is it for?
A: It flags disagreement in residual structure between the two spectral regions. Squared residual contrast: 17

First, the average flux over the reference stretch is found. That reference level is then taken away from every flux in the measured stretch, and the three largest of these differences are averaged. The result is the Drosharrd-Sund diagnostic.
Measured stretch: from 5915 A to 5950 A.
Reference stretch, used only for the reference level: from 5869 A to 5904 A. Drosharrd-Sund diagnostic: 2.1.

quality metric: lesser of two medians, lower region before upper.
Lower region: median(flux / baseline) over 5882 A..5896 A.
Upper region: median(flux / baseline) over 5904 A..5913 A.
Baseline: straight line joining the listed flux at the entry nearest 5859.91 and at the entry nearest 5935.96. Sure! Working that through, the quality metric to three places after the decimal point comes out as 0.840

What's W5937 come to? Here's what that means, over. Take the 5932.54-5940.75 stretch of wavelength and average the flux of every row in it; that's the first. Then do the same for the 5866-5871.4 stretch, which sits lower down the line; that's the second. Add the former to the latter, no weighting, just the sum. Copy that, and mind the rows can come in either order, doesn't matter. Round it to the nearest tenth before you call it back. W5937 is 29.6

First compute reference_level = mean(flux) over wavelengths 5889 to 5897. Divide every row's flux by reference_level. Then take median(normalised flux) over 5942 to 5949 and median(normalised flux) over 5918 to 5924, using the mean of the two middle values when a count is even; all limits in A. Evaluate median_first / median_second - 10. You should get -9.05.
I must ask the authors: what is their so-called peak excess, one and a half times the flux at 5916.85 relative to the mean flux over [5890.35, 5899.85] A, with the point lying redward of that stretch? 1.75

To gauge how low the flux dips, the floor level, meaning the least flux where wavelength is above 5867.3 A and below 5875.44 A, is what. 13.8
